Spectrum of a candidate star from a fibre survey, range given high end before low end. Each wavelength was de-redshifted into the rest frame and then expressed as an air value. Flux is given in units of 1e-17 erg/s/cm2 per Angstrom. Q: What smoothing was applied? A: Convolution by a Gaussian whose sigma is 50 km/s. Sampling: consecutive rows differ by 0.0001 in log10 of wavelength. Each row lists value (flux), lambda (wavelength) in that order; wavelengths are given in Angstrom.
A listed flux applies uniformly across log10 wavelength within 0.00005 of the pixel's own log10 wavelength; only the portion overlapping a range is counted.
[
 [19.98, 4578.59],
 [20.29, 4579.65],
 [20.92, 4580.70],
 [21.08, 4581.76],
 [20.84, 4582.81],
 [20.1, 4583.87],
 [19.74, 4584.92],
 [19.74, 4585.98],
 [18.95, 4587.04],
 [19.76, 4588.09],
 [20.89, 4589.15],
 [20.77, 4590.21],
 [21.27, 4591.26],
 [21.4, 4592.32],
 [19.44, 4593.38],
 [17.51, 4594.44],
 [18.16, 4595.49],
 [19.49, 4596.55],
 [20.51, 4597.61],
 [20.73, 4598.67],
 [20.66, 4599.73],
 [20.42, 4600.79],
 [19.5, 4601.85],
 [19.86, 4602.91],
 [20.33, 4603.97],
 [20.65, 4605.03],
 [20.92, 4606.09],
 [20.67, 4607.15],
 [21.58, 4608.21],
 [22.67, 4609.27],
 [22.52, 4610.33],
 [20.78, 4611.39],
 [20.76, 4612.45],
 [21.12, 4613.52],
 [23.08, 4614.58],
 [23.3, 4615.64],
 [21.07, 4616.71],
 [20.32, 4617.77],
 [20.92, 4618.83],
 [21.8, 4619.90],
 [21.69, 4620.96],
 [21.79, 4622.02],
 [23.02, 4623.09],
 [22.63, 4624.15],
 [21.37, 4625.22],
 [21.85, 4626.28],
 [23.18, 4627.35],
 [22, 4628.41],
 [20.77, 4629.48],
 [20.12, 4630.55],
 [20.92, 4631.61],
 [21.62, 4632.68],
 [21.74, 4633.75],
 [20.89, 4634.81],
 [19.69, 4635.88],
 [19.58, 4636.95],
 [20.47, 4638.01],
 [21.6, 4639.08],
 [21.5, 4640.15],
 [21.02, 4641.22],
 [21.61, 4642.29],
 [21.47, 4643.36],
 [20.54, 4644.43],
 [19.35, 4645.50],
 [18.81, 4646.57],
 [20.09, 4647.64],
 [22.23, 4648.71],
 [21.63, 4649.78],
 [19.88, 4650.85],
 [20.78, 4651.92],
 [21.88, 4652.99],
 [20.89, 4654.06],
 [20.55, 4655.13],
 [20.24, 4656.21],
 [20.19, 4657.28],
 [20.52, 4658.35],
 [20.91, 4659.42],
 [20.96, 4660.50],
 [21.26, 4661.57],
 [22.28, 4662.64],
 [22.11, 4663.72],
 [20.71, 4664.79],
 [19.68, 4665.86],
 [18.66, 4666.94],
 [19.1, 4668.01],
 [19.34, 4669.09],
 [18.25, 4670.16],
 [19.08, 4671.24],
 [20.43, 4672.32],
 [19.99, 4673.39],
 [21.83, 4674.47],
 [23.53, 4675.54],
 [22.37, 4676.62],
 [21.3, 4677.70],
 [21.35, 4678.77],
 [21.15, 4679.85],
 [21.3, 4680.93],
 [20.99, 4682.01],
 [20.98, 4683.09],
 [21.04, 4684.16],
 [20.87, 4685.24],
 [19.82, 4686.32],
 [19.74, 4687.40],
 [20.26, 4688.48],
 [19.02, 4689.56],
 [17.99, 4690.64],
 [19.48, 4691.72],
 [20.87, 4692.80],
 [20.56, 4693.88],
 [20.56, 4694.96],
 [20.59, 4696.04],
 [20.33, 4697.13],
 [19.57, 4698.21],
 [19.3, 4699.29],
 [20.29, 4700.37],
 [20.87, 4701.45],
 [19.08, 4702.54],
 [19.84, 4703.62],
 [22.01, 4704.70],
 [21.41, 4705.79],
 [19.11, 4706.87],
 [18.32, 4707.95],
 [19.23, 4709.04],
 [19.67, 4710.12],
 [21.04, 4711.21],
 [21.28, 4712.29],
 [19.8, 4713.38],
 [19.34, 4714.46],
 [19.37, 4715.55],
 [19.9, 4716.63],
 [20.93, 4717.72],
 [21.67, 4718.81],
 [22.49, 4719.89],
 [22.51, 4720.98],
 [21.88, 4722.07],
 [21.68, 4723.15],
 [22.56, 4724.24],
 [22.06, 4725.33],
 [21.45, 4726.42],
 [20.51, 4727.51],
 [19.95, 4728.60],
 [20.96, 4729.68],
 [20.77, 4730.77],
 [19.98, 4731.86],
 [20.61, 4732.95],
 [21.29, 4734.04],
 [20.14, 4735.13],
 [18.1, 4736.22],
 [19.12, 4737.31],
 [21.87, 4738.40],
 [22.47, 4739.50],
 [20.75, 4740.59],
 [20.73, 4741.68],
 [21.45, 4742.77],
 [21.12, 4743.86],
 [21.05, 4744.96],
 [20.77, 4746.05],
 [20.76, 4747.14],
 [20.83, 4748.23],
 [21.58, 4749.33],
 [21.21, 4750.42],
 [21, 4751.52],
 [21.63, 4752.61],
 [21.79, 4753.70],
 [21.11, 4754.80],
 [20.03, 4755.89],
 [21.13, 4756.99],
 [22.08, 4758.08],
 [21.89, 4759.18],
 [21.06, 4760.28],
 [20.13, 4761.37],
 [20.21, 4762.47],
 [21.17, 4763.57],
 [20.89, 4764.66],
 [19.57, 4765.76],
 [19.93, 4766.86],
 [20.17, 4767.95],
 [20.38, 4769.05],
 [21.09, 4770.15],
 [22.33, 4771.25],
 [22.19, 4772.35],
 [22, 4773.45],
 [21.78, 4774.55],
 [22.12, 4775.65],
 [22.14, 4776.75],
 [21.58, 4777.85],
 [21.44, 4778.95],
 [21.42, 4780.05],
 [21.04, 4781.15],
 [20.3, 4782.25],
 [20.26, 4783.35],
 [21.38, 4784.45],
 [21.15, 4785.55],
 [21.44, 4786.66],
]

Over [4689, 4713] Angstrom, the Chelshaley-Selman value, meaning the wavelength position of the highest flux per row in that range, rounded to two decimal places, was 4704.70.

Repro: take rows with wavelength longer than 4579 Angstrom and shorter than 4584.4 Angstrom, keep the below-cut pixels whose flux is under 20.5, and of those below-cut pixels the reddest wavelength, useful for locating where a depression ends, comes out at 4583.87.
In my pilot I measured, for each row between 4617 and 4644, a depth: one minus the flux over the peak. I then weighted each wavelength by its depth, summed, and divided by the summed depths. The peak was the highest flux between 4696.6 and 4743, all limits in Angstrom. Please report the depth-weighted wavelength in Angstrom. 4632.1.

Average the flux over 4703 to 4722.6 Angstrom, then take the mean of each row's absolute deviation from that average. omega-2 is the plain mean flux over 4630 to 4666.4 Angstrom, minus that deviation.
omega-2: 19.7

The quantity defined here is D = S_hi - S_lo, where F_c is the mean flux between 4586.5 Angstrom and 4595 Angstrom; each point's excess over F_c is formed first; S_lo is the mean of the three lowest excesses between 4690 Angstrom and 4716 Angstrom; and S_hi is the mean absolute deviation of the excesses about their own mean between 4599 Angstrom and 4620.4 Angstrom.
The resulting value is 2.3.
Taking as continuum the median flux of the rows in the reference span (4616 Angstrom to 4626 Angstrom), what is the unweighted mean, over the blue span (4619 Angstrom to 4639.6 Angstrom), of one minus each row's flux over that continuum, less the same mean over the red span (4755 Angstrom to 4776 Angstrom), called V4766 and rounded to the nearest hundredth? -0.02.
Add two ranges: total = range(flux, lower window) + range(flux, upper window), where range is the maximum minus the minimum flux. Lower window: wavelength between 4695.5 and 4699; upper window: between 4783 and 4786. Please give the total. 2.1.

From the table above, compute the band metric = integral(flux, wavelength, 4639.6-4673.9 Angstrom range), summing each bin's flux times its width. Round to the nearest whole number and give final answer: 703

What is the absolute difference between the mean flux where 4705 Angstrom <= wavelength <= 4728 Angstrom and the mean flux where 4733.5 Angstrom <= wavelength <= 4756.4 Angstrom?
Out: 0.1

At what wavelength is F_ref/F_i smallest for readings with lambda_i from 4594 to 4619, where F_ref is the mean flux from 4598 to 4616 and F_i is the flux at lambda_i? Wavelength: 4615.64 Angstrom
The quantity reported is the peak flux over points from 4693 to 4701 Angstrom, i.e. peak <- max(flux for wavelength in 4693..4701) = 20.59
